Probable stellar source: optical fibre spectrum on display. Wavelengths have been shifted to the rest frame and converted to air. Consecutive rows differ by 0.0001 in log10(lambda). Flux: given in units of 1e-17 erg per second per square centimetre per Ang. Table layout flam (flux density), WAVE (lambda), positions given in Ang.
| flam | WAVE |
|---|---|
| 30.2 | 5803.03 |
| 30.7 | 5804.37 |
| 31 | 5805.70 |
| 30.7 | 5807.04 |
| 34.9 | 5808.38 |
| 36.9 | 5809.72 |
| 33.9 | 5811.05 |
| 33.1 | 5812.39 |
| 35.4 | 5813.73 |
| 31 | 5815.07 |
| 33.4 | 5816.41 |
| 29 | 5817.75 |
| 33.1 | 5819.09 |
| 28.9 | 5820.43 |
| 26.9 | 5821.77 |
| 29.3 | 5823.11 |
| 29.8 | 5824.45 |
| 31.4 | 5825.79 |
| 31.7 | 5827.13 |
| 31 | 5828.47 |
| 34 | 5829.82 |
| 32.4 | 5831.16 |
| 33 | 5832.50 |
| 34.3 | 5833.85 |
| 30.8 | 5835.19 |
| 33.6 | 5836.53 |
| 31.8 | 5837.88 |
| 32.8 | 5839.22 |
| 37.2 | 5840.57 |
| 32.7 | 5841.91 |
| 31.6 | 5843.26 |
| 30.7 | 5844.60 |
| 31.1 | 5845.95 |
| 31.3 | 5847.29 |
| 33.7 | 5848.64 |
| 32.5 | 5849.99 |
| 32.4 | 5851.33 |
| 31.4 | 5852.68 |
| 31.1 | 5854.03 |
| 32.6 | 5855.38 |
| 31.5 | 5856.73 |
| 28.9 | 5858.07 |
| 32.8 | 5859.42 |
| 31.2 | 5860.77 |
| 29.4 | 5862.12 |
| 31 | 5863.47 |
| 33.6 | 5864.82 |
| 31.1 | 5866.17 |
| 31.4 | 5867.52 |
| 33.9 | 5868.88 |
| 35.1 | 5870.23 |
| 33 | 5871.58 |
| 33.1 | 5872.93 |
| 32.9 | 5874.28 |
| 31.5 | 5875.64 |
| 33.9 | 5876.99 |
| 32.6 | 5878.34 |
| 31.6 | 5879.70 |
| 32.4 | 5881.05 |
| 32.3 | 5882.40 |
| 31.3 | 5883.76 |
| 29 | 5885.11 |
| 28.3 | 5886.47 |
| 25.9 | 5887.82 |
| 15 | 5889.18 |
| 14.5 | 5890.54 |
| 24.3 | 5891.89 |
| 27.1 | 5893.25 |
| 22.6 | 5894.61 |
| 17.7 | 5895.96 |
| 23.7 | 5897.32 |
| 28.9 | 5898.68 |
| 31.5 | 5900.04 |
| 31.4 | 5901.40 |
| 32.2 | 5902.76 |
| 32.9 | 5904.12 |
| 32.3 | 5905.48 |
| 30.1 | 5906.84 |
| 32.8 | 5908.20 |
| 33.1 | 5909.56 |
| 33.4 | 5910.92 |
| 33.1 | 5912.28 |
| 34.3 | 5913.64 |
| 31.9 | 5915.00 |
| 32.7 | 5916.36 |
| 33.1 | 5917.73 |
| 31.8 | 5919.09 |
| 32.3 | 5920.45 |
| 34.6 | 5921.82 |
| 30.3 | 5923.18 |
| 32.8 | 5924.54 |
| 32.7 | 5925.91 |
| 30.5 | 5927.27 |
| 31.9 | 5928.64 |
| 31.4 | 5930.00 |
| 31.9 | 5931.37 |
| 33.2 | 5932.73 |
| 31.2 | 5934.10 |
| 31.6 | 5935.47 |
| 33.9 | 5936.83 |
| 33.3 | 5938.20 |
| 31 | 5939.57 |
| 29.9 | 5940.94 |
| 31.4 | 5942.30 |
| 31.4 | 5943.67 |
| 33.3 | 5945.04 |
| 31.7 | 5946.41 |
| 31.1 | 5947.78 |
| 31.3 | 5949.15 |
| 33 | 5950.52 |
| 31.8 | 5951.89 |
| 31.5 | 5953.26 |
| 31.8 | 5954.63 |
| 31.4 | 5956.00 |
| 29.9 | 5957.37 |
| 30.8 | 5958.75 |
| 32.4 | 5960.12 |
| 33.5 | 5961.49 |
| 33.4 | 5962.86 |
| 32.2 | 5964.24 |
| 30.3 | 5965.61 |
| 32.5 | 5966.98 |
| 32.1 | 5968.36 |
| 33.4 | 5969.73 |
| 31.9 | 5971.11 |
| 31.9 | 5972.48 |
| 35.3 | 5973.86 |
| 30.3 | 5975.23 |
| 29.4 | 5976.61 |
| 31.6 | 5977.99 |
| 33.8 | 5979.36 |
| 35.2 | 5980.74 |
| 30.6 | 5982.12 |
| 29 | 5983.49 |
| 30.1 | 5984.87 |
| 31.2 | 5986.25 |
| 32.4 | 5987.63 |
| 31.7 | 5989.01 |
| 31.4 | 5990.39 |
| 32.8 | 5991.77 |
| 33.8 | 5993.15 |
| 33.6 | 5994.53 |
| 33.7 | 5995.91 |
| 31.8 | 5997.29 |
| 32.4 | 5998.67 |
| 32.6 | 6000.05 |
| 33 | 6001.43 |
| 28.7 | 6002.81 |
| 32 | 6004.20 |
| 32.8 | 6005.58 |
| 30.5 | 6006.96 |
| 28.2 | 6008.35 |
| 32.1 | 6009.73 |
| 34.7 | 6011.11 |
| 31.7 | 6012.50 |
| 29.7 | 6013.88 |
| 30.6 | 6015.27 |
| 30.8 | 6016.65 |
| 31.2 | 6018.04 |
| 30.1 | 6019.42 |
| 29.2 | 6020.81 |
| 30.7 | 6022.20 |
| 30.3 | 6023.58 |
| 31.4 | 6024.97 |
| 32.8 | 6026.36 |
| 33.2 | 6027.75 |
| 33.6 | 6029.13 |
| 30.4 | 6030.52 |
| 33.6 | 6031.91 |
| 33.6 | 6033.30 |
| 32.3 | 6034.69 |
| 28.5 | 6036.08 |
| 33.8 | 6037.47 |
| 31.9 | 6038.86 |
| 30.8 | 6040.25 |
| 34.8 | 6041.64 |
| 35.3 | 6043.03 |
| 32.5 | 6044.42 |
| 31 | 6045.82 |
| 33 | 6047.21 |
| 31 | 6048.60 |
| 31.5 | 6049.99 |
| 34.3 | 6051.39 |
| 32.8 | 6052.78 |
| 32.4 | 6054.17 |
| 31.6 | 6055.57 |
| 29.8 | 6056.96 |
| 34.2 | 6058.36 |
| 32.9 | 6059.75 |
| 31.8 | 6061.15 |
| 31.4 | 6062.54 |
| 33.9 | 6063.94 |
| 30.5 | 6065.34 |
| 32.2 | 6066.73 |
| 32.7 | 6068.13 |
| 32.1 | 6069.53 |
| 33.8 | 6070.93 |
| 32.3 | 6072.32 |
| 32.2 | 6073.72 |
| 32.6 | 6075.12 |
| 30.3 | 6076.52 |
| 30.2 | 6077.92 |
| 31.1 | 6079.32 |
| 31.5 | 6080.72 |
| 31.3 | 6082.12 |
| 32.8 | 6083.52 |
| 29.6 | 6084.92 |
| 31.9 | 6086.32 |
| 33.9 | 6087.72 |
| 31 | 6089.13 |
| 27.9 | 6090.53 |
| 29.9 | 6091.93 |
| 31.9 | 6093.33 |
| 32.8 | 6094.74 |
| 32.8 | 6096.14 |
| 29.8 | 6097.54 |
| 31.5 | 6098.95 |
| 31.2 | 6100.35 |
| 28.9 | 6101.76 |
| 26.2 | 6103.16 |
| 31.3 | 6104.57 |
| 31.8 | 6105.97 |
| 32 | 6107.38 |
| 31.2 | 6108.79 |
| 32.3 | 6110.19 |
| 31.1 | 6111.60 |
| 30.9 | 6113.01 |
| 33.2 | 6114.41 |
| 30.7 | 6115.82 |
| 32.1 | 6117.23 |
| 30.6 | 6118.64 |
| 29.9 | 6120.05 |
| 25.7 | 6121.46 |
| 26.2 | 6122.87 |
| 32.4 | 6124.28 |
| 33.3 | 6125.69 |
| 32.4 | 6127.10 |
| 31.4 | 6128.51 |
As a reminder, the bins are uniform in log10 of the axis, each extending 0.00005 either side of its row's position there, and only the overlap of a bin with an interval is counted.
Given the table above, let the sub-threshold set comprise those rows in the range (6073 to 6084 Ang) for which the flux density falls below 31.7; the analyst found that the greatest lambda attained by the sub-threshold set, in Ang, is 6082.12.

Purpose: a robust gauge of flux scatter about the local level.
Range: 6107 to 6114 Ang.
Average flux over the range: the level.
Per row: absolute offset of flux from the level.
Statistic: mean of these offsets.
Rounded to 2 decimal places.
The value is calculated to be 0.52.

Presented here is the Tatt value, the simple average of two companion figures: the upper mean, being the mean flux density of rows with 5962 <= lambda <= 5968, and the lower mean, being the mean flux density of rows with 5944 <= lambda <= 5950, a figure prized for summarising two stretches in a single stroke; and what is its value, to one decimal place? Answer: 32.0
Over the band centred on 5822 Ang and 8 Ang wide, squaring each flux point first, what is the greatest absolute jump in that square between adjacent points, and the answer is 260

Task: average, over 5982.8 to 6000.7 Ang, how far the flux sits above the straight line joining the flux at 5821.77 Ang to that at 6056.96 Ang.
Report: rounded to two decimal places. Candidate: 3.04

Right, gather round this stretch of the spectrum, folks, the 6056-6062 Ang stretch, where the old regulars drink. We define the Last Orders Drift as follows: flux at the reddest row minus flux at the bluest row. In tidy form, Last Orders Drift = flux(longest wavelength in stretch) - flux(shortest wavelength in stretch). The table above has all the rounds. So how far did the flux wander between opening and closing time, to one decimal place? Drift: 2.0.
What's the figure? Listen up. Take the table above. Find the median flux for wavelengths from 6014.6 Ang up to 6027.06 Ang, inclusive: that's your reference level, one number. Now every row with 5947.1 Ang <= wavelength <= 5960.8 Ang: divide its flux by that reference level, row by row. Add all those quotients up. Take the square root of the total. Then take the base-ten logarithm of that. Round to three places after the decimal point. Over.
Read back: 0.506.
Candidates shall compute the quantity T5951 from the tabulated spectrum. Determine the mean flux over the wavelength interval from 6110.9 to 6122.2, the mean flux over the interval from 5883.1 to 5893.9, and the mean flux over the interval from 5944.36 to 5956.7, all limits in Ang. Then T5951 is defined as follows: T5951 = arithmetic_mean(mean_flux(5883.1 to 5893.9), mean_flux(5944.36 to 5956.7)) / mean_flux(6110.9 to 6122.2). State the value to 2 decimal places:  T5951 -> 0.92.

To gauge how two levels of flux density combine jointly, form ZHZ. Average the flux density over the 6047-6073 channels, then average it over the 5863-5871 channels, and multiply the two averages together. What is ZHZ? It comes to 1057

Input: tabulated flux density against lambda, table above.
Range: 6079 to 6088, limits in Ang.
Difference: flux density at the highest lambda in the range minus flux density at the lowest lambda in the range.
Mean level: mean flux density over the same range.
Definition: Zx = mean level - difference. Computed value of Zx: 28.9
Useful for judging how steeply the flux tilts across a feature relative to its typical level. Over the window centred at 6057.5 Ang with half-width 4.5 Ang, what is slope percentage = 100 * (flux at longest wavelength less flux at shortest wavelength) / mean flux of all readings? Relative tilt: -1.9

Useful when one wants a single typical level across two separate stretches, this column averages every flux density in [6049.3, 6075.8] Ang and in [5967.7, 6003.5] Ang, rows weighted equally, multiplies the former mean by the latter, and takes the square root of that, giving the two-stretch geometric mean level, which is 32.2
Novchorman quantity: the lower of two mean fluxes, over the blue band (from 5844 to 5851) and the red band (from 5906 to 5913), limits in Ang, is 31.9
